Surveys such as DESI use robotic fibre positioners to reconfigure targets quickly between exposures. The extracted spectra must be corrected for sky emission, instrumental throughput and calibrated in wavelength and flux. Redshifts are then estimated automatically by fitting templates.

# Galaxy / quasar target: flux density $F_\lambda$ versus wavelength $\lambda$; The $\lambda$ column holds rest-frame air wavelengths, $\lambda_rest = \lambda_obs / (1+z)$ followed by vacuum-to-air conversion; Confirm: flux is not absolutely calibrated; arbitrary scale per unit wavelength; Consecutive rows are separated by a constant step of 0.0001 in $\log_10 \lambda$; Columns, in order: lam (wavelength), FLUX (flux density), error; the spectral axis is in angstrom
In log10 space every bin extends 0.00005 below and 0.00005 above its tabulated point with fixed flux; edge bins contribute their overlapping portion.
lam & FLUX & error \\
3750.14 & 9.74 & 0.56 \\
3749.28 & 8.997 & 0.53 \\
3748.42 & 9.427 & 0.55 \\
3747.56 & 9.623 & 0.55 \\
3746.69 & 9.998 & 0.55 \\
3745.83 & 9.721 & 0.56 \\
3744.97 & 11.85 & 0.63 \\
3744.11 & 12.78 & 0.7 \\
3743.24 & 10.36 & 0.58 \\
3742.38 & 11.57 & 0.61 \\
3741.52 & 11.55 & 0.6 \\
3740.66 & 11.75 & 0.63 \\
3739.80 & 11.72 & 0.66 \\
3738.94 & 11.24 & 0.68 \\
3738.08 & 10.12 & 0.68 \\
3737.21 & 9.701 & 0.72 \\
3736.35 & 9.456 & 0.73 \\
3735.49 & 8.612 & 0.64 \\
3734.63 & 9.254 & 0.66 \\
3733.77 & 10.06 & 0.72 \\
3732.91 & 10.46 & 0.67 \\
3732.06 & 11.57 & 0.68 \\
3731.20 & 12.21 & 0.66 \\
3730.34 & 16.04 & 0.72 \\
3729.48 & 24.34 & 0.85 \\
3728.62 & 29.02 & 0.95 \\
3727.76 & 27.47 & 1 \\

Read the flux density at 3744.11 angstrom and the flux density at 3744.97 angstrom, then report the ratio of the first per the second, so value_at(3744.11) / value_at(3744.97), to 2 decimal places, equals 1.08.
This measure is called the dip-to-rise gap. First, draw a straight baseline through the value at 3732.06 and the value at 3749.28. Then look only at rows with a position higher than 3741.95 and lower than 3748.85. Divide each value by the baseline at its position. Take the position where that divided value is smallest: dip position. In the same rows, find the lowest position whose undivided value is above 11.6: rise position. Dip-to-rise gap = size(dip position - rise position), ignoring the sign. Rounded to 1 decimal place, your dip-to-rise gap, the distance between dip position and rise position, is 1.7 angstrom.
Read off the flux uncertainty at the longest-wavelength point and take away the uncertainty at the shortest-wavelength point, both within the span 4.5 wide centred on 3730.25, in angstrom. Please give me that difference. -0.27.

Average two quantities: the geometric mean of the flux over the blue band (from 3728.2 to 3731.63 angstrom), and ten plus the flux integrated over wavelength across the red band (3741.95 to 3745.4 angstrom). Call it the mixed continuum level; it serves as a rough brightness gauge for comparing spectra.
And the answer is 34.7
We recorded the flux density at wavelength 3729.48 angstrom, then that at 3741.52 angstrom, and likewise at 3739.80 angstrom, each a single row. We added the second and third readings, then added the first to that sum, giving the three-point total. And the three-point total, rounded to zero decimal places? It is 48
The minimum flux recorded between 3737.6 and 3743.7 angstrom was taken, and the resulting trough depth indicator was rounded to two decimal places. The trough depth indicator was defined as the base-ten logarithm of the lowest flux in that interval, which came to 1.01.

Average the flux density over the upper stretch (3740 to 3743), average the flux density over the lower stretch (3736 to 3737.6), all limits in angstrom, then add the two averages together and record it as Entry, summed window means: 21.2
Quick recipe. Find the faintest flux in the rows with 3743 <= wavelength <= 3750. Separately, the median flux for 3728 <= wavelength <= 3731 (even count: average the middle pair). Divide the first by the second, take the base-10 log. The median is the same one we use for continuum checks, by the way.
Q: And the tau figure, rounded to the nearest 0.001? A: -0.432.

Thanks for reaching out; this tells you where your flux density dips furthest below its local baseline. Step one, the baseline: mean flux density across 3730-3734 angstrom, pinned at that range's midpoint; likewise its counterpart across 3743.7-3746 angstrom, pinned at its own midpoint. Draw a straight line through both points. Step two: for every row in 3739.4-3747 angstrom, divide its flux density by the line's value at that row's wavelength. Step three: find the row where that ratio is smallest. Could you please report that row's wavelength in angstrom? 3745.83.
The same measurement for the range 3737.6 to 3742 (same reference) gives 3738.08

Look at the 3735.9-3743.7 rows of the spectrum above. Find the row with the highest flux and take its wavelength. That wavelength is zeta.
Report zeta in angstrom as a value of 3740.66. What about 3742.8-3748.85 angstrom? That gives 3744.11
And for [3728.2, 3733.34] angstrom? 3728.62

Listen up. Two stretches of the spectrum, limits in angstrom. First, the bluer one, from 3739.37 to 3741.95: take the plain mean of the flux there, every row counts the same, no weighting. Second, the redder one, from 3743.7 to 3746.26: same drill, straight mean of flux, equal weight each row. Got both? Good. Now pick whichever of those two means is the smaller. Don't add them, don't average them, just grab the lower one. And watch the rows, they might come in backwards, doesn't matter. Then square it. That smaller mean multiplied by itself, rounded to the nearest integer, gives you 131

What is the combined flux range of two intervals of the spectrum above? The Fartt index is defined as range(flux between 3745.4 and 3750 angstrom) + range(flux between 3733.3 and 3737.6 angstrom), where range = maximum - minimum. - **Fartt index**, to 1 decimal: 2.4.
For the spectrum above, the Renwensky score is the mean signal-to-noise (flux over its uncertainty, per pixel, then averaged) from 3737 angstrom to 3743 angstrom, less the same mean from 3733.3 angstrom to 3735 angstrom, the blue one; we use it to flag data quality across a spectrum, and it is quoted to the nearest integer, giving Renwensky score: 3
